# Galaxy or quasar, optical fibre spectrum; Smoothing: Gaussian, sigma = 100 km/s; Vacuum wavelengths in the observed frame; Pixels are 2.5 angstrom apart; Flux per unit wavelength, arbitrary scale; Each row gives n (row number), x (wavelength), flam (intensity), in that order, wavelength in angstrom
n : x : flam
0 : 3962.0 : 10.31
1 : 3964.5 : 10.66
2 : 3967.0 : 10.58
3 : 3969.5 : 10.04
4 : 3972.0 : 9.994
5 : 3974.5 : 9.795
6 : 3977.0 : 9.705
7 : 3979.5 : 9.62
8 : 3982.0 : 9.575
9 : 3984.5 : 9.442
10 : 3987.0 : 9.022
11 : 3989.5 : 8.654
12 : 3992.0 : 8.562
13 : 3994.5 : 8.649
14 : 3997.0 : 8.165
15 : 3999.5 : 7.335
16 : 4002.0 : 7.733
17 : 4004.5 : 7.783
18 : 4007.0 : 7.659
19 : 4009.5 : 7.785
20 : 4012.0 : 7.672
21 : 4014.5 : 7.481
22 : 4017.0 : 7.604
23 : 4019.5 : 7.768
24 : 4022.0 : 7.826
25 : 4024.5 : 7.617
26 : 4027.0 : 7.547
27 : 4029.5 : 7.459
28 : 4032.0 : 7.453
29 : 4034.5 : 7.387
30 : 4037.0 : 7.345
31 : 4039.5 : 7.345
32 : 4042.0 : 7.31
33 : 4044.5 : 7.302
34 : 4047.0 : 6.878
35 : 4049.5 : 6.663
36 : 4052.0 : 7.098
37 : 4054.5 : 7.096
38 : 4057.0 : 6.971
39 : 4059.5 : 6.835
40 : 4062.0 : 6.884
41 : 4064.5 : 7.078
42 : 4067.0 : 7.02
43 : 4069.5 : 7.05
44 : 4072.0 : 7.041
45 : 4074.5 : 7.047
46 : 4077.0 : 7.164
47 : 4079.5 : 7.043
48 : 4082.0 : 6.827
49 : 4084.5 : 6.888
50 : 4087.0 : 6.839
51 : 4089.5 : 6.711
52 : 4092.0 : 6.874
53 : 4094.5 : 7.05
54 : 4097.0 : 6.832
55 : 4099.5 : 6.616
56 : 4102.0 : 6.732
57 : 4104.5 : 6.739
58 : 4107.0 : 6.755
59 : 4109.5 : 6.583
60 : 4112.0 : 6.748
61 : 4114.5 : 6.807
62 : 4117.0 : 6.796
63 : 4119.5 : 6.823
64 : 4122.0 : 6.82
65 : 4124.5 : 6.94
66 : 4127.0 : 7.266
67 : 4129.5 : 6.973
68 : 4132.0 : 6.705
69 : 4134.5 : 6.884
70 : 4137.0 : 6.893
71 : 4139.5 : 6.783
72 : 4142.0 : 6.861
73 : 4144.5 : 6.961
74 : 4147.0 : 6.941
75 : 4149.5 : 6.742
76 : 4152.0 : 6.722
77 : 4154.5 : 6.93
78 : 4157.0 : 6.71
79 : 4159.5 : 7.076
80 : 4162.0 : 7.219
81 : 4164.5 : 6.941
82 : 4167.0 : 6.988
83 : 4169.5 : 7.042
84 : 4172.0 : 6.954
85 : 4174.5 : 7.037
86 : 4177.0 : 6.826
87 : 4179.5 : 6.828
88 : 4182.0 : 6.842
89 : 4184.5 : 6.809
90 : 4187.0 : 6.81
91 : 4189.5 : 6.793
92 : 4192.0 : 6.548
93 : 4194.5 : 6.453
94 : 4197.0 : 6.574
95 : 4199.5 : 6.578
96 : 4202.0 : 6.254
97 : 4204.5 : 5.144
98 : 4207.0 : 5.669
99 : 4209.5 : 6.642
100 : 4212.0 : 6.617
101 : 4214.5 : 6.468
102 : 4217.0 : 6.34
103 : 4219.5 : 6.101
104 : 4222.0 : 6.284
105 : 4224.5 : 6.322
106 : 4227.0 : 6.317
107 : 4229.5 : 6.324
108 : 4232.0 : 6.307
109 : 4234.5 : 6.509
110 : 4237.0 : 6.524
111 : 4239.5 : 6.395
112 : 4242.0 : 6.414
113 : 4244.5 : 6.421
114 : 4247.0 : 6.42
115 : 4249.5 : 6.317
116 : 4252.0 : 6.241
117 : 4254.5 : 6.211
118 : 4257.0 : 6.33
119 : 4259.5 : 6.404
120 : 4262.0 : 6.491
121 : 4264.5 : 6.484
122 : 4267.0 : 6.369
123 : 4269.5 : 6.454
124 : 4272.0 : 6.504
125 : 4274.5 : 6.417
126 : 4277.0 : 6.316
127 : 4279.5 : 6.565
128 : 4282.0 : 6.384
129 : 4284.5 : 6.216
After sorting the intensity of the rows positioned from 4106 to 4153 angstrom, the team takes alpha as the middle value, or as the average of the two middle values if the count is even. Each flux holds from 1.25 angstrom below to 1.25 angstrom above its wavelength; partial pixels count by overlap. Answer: 6.8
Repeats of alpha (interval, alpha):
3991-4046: 7.6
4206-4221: 6.4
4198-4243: 6.3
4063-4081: 7.0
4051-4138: 6.9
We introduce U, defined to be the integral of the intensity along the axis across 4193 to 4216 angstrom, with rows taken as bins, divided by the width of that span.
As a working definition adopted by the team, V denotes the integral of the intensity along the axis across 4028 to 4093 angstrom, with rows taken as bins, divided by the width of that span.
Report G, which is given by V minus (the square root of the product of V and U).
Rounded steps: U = 6.3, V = 7.06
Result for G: 0.4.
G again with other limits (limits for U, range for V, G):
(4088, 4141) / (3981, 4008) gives 0.8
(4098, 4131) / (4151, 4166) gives 0.1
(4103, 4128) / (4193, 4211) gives -0.3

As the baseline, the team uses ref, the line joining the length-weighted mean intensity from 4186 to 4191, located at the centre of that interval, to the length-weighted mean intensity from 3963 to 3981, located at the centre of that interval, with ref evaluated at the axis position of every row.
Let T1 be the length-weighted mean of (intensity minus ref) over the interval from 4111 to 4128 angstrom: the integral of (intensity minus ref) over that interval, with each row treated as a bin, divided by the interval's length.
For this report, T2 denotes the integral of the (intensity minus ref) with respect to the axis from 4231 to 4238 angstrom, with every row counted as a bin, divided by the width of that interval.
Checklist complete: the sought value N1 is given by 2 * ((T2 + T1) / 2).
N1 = -0.6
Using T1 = -0.9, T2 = 0.35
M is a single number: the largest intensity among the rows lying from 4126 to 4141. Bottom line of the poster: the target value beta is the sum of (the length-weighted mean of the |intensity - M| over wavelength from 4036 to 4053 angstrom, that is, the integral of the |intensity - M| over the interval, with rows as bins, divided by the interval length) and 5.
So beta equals 5.2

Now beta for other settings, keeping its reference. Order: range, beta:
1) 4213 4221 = 6.0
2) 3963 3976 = 7.9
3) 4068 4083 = 5.2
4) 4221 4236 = 5.9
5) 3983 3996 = 6.6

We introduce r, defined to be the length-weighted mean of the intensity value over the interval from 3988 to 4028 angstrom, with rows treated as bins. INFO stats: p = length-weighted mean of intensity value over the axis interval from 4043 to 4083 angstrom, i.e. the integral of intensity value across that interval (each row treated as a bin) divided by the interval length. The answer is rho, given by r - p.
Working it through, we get 0.9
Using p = 7.00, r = 7.87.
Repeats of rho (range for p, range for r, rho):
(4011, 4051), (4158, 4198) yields -0.6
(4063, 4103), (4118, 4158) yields -0.1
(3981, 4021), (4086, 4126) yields -1.4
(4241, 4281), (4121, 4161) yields 0.5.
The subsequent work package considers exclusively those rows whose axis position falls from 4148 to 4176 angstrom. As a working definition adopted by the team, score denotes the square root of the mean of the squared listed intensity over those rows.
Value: 6.94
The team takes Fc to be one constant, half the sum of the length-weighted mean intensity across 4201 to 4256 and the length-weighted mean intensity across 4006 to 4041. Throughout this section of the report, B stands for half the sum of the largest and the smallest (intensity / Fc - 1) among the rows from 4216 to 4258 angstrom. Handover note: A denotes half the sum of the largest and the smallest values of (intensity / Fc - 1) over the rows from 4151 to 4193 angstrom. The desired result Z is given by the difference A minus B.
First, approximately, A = -0.006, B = -0.09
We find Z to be 0.08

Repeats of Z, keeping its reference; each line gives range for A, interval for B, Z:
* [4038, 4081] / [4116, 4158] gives 0.00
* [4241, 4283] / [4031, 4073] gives -0.10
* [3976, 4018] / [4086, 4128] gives 0.23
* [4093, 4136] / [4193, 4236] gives 0.15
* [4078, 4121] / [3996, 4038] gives -0.13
